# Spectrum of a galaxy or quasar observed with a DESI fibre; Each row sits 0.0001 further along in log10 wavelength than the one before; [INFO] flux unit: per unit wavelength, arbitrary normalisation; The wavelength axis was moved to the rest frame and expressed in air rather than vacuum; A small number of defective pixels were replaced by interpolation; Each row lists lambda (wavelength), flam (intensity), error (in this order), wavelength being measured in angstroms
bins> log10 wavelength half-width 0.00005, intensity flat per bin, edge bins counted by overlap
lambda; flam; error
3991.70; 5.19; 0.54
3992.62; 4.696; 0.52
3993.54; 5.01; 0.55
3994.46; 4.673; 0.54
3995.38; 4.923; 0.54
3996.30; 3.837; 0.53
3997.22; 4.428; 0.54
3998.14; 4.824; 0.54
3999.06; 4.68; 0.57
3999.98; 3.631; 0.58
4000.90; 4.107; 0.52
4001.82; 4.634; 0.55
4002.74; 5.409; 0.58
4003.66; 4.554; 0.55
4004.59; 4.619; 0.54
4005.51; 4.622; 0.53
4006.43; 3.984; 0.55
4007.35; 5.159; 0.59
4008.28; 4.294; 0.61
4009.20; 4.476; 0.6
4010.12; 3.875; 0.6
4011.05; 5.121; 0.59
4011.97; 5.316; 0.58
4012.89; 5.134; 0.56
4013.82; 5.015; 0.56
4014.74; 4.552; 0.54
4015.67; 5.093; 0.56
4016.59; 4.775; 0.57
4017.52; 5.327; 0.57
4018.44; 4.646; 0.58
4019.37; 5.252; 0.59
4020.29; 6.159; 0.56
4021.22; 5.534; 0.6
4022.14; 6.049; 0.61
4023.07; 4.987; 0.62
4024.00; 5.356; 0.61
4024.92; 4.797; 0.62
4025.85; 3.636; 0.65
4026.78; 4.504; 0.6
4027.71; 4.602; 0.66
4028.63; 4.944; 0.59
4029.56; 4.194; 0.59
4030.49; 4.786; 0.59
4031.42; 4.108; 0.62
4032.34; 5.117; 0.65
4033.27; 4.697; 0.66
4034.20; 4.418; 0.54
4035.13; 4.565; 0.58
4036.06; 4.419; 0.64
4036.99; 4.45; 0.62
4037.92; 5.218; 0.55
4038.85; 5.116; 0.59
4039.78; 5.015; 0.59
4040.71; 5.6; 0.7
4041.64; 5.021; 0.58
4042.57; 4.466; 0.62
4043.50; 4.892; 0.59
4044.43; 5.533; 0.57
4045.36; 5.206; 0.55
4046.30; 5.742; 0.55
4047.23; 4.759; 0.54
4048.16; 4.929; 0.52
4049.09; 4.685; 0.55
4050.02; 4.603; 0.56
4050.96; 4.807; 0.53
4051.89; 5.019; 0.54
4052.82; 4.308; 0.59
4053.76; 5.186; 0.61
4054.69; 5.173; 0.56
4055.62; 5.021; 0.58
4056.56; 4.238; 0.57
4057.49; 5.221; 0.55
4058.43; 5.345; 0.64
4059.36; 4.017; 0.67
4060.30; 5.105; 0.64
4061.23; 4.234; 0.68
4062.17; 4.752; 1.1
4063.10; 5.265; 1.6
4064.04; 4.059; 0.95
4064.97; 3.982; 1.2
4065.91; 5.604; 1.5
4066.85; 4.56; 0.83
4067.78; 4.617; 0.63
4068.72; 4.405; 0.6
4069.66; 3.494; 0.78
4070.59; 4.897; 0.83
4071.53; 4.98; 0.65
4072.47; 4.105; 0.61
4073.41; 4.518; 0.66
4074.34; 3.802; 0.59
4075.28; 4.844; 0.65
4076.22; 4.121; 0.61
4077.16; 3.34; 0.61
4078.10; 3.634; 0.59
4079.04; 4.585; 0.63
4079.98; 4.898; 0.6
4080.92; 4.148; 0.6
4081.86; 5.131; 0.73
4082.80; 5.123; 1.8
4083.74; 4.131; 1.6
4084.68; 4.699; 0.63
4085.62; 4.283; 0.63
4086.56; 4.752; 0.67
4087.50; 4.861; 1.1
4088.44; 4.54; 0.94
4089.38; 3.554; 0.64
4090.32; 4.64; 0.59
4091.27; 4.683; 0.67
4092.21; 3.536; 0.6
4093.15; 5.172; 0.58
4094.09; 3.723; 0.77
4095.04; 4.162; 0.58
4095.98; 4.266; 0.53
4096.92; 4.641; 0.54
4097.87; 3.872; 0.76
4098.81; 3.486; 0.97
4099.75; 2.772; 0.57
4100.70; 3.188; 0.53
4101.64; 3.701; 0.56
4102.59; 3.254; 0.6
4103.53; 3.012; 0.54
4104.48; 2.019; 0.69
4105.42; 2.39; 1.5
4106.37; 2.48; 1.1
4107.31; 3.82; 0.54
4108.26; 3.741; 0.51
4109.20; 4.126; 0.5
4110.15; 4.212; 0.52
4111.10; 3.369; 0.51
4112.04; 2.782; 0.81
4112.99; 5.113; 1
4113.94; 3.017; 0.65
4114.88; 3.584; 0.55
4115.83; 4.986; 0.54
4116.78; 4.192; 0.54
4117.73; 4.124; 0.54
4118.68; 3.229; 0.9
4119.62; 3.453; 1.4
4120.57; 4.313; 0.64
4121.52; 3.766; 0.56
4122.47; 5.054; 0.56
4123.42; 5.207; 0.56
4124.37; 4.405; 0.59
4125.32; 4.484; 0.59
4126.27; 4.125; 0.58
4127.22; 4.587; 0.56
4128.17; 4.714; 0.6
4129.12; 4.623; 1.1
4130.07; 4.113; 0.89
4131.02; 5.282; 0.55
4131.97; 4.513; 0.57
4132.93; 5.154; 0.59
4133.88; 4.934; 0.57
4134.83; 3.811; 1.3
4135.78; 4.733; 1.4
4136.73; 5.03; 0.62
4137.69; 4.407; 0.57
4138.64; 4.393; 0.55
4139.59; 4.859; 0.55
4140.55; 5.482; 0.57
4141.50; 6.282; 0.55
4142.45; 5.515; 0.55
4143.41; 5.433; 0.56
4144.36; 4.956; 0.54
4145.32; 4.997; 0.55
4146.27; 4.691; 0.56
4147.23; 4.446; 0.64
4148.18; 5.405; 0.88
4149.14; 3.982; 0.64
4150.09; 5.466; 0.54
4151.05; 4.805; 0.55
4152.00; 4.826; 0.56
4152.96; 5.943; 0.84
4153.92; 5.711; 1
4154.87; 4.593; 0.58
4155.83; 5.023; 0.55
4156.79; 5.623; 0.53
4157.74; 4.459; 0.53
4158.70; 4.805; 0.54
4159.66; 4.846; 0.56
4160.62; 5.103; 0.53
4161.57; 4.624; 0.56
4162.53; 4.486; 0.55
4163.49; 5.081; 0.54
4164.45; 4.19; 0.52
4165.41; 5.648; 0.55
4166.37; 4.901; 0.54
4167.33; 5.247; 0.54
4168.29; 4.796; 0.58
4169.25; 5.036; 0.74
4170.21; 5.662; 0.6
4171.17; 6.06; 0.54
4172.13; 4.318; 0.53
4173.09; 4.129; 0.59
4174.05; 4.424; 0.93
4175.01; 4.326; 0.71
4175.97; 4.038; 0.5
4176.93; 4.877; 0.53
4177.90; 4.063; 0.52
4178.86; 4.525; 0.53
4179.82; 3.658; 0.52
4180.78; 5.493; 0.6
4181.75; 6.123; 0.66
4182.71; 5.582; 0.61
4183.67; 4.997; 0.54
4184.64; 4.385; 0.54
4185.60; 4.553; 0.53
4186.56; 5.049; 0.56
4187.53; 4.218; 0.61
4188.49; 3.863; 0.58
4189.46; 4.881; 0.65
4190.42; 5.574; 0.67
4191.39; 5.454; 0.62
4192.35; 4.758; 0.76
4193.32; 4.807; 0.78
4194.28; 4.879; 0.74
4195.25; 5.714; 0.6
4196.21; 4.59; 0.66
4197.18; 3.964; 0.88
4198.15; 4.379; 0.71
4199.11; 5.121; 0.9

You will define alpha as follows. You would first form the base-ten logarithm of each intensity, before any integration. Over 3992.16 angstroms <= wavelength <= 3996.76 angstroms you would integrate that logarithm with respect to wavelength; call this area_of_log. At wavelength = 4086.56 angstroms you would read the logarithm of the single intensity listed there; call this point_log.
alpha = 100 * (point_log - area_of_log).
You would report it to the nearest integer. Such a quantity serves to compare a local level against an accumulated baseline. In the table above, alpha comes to -237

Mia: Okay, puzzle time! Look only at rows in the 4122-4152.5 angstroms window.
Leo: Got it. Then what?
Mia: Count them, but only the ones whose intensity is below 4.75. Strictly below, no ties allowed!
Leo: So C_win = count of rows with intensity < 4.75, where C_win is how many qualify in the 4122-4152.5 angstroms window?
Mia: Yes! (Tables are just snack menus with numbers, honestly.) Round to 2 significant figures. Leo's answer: 15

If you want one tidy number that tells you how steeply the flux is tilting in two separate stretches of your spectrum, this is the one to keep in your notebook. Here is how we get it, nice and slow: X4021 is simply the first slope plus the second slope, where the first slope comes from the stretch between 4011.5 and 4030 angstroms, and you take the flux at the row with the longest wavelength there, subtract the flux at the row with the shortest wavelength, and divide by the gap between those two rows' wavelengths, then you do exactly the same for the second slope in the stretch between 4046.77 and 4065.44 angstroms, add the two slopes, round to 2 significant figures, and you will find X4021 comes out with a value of -0.11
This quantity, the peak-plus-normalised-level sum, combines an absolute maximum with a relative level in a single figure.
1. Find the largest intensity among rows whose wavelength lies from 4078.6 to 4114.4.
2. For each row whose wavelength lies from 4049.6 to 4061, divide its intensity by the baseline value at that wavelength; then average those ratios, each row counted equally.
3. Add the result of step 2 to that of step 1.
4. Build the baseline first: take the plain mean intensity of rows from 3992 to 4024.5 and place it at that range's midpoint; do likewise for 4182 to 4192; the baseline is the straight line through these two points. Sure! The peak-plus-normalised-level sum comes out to 6.17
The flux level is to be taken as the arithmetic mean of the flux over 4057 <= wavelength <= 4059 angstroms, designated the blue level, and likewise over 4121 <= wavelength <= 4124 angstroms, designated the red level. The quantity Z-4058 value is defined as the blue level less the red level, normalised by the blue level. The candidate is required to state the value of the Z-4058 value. 0.11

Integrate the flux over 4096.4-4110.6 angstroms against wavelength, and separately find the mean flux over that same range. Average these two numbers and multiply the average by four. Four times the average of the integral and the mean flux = 103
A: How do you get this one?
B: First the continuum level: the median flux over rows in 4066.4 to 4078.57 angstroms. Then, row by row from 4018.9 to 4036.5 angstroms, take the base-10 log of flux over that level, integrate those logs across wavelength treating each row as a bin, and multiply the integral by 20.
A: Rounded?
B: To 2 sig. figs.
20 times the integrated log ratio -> 13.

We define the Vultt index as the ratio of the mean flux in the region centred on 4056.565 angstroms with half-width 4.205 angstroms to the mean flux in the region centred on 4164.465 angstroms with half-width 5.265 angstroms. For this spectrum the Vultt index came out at 0.99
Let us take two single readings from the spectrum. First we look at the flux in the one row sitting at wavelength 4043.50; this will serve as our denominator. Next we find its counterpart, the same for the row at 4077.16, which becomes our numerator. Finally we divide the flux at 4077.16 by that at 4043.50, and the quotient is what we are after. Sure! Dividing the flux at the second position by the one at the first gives 0.68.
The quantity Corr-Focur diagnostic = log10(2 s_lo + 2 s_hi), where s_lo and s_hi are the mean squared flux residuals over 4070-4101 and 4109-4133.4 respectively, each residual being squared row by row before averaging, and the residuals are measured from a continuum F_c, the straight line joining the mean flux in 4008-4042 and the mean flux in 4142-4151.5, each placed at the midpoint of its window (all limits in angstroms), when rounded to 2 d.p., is 0.54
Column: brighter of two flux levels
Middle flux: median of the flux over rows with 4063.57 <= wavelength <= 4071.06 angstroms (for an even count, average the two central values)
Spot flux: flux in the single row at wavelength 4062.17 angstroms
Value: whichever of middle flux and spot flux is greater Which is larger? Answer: 4.75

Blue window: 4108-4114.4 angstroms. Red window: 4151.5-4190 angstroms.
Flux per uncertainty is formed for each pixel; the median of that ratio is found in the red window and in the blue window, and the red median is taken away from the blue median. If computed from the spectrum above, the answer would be -1.9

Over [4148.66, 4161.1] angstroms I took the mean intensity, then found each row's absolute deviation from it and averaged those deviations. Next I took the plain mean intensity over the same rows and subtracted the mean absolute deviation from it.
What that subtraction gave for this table 4.59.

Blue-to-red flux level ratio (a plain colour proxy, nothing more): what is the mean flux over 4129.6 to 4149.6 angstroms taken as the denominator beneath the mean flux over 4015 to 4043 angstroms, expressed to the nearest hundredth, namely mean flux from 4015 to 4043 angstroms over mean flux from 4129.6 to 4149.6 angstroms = 1.00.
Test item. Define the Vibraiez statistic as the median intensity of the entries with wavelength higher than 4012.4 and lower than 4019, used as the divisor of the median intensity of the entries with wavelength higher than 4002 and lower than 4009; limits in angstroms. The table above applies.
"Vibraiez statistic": 0.92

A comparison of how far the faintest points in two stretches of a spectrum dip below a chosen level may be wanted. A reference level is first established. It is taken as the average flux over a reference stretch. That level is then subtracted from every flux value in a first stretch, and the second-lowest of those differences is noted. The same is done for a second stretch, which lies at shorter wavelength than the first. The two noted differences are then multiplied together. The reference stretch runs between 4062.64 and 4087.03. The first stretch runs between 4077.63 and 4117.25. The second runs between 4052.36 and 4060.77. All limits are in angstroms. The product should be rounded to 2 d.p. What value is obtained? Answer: 0.46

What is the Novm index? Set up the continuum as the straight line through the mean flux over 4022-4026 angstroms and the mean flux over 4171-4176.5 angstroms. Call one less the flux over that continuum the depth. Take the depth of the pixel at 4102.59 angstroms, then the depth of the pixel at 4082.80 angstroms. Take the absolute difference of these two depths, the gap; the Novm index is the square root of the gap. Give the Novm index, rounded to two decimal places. 0.62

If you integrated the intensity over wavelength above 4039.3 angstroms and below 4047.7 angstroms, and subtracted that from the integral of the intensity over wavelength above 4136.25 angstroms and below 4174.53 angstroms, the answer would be 148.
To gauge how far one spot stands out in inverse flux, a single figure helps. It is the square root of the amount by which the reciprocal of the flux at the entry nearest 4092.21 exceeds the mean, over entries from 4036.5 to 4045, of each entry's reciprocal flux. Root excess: 0.29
